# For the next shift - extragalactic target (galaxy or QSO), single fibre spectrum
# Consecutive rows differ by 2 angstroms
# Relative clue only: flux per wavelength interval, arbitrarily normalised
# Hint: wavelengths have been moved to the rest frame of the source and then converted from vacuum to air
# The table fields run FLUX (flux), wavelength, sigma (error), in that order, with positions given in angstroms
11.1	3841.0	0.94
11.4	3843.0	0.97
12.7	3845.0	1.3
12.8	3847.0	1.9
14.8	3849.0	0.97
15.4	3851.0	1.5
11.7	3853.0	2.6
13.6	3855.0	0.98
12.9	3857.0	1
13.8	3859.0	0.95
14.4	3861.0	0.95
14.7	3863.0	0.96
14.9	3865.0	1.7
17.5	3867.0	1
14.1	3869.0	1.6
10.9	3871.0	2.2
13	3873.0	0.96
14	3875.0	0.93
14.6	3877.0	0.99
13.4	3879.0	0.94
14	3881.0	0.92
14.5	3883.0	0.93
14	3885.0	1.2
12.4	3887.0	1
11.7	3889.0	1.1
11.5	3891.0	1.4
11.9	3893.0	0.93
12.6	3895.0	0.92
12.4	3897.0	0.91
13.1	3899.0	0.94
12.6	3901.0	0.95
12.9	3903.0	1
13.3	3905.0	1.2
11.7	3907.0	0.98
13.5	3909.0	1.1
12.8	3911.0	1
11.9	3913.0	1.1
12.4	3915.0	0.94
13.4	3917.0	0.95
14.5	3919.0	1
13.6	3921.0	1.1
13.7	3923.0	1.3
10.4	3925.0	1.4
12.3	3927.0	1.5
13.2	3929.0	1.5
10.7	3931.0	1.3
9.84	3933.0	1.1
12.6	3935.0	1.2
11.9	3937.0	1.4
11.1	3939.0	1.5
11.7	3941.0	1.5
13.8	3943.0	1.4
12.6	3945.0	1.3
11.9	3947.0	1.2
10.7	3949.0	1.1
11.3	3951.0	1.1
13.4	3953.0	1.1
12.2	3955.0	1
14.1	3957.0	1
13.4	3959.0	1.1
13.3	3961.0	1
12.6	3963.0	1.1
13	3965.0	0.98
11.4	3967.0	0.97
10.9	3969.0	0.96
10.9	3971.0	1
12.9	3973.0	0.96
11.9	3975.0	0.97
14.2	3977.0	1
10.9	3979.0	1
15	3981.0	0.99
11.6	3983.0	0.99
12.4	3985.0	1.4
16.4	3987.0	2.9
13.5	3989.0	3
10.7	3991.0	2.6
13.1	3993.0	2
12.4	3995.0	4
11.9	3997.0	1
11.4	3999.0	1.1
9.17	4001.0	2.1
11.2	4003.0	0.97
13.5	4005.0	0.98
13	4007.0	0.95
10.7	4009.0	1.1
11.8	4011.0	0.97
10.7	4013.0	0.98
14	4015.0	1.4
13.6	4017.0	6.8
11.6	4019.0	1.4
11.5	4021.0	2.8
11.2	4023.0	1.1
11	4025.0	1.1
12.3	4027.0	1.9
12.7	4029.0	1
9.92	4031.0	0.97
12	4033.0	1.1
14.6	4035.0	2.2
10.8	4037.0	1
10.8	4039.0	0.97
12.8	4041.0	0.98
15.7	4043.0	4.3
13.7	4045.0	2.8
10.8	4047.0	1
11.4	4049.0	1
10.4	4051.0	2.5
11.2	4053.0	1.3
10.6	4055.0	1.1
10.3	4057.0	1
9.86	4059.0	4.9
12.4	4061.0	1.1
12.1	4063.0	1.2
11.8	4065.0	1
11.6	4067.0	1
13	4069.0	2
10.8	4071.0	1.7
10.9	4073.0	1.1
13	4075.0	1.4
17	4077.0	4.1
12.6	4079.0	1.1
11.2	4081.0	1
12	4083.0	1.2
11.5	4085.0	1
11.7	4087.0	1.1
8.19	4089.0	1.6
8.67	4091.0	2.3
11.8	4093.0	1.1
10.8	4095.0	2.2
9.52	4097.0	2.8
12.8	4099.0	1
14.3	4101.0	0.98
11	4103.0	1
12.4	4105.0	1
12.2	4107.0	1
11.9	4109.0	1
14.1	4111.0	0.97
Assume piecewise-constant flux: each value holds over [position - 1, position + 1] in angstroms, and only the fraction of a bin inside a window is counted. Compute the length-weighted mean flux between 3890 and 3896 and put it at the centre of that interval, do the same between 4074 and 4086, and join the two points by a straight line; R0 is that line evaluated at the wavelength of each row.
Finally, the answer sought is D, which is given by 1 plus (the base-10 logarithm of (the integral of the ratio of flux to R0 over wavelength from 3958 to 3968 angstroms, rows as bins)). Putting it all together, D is 2.01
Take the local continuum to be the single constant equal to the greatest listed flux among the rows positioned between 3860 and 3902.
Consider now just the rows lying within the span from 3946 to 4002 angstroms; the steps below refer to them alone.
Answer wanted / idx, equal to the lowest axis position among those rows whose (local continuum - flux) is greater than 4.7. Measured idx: 3947.0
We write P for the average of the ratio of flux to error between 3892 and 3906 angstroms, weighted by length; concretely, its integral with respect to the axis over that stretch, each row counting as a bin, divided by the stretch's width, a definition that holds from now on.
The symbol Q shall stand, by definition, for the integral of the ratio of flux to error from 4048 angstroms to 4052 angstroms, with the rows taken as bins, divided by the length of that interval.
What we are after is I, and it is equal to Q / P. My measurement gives 0.60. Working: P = 13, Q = 7.8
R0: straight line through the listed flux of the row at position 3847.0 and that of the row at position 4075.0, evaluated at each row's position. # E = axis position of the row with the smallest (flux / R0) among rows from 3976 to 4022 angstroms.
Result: 4001.0 angstroms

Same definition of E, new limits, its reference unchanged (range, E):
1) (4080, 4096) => 4089.0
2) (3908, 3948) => 3933.0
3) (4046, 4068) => 4059.0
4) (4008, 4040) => 4031.0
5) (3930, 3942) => 3933.0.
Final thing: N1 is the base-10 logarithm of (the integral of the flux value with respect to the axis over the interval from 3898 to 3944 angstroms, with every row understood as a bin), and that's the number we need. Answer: 2.76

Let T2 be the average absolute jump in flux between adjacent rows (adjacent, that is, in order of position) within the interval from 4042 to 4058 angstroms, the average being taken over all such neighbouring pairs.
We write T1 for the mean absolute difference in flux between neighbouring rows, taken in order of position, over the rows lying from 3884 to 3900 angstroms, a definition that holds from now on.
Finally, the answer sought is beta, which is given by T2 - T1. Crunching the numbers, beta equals 0.53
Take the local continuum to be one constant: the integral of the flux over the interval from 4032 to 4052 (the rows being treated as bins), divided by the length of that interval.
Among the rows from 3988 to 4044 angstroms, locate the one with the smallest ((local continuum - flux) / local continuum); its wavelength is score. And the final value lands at 4043.0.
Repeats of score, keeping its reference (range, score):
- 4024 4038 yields 4035.0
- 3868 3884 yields 3877.0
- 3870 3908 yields 3877.0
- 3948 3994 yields 3987.0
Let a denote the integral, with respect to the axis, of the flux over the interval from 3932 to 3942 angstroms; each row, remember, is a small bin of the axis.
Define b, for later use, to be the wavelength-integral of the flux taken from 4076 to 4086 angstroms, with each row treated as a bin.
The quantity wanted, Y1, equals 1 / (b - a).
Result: 0.07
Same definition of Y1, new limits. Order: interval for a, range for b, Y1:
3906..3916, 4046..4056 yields -0.06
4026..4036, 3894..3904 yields 0.24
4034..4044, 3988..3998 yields -0.16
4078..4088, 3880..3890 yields 0.07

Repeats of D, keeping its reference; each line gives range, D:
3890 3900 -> 2.01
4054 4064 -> 1.94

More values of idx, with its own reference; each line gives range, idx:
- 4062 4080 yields 4063.0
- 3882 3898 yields 3887.0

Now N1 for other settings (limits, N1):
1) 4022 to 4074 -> 2.78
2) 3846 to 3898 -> 2.85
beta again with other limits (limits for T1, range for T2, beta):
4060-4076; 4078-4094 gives 0.49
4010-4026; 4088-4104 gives 0.94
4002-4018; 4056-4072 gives -0.52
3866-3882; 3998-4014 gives -0.08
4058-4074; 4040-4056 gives 0.54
